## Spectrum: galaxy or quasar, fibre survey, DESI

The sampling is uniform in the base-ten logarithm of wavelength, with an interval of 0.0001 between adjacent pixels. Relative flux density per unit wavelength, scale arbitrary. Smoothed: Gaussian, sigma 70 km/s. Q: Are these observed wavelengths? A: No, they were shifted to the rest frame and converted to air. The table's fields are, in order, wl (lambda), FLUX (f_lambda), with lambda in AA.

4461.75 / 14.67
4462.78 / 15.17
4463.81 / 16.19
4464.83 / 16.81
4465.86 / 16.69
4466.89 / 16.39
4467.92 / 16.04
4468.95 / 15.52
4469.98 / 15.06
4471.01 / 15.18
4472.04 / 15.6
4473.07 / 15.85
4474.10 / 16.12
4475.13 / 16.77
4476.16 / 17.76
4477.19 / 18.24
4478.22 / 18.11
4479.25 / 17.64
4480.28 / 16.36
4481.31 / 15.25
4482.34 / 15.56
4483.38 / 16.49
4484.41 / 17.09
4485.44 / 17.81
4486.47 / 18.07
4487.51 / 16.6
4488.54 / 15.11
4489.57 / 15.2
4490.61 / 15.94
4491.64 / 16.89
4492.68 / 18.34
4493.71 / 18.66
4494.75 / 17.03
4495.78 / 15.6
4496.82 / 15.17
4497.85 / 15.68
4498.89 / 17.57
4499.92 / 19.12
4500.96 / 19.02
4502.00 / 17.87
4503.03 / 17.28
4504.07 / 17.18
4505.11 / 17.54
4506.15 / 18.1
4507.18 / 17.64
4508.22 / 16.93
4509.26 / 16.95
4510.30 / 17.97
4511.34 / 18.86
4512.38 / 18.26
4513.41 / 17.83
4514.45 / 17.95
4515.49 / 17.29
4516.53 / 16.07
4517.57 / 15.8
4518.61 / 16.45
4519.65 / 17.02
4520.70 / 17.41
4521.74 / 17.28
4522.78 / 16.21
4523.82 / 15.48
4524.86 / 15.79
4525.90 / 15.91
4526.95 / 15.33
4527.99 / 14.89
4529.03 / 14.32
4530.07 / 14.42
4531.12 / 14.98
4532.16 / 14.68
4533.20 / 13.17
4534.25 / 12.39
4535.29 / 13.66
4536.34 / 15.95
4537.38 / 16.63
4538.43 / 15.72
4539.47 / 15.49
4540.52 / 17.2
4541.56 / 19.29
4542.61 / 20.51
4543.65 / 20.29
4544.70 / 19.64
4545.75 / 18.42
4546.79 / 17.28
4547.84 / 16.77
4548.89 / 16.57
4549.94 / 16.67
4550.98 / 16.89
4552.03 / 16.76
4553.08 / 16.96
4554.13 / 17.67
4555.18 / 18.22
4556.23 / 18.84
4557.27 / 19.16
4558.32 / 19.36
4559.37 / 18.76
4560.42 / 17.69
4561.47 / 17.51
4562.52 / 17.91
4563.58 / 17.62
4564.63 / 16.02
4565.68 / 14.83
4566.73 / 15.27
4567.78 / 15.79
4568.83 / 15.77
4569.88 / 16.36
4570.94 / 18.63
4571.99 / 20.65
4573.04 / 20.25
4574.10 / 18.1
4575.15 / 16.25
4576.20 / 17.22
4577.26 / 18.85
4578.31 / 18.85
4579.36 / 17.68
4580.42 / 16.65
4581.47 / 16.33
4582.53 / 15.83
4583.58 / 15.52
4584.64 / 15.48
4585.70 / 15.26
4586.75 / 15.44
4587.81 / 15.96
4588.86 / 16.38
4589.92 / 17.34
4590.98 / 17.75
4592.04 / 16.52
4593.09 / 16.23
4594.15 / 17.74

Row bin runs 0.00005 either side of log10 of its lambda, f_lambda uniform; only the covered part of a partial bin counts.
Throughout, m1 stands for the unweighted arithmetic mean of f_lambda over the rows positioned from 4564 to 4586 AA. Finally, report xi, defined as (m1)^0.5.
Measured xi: 4.11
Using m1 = 16.9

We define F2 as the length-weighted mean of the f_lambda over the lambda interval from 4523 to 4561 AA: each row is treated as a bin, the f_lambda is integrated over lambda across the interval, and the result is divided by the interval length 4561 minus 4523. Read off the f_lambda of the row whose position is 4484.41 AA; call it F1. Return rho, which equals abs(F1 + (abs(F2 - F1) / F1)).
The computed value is 17.1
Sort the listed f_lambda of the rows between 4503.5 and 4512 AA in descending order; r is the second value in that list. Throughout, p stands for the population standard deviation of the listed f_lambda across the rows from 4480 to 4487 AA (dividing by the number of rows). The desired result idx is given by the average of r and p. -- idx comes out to 9.5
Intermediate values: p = 0.99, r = 18.1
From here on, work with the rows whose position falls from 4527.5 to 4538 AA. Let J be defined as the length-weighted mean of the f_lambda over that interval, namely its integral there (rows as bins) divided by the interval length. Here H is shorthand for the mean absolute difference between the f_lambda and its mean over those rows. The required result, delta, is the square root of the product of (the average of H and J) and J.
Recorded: 10.6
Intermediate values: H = 0.917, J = 14.5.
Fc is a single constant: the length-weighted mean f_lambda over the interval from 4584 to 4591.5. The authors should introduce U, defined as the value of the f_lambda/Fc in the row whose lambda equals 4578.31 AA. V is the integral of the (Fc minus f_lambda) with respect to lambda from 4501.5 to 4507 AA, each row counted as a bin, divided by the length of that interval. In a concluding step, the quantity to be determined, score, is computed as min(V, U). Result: -1.4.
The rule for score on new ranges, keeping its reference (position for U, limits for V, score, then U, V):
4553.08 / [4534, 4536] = 1.0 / 1.05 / 2.8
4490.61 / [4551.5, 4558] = -1.8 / 0.98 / -1.8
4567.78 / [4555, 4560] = -2.7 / 0.97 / -2.7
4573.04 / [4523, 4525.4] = 0.5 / 1.25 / 0.5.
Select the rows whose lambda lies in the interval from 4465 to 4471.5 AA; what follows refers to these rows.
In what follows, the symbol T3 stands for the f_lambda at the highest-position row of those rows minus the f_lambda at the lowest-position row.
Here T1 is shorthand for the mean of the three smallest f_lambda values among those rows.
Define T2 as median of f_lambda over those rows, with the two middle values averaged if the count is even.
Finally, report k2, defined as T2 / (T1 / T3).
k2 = -1.6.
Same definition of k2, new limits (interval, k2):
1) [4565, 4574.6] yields 3.5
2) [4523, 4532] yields -0.5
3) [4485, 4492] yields -1.0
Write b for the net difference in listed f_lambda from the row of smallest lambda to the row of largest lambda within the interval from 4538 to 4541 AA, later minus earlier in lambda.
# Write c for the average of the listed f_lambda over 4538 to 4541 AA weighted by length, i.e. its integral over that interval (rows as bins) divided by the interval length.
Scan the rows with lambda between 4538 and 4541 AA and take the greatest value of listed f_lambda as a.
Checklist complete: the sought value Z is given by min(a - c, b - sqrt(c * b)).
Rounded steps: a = 17.2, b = 1.5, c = 16.1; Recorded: -3.4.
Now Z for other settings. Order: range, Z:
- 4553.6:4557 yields -3.5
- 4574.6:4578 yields -4.2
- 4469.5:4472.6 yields -2.3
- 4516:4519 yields -2.1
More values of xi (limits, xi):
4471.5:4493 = 4.09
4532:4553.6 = 4.09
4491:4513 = 4.18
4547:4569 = 4.15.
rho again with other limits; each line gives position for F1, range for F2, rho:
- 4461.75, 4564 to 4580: 14.9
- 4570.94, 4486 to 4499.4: 18.7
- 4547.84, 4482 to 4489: 16.8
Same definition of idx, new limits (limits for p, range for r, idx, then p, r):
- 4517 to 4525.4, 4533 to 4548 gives 10.5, 0.69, 20.29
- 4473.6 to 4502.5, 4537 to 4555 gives 10.8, 1.22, 20.29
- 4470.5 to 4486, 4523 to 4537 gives 8.5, 1.03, 15.91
